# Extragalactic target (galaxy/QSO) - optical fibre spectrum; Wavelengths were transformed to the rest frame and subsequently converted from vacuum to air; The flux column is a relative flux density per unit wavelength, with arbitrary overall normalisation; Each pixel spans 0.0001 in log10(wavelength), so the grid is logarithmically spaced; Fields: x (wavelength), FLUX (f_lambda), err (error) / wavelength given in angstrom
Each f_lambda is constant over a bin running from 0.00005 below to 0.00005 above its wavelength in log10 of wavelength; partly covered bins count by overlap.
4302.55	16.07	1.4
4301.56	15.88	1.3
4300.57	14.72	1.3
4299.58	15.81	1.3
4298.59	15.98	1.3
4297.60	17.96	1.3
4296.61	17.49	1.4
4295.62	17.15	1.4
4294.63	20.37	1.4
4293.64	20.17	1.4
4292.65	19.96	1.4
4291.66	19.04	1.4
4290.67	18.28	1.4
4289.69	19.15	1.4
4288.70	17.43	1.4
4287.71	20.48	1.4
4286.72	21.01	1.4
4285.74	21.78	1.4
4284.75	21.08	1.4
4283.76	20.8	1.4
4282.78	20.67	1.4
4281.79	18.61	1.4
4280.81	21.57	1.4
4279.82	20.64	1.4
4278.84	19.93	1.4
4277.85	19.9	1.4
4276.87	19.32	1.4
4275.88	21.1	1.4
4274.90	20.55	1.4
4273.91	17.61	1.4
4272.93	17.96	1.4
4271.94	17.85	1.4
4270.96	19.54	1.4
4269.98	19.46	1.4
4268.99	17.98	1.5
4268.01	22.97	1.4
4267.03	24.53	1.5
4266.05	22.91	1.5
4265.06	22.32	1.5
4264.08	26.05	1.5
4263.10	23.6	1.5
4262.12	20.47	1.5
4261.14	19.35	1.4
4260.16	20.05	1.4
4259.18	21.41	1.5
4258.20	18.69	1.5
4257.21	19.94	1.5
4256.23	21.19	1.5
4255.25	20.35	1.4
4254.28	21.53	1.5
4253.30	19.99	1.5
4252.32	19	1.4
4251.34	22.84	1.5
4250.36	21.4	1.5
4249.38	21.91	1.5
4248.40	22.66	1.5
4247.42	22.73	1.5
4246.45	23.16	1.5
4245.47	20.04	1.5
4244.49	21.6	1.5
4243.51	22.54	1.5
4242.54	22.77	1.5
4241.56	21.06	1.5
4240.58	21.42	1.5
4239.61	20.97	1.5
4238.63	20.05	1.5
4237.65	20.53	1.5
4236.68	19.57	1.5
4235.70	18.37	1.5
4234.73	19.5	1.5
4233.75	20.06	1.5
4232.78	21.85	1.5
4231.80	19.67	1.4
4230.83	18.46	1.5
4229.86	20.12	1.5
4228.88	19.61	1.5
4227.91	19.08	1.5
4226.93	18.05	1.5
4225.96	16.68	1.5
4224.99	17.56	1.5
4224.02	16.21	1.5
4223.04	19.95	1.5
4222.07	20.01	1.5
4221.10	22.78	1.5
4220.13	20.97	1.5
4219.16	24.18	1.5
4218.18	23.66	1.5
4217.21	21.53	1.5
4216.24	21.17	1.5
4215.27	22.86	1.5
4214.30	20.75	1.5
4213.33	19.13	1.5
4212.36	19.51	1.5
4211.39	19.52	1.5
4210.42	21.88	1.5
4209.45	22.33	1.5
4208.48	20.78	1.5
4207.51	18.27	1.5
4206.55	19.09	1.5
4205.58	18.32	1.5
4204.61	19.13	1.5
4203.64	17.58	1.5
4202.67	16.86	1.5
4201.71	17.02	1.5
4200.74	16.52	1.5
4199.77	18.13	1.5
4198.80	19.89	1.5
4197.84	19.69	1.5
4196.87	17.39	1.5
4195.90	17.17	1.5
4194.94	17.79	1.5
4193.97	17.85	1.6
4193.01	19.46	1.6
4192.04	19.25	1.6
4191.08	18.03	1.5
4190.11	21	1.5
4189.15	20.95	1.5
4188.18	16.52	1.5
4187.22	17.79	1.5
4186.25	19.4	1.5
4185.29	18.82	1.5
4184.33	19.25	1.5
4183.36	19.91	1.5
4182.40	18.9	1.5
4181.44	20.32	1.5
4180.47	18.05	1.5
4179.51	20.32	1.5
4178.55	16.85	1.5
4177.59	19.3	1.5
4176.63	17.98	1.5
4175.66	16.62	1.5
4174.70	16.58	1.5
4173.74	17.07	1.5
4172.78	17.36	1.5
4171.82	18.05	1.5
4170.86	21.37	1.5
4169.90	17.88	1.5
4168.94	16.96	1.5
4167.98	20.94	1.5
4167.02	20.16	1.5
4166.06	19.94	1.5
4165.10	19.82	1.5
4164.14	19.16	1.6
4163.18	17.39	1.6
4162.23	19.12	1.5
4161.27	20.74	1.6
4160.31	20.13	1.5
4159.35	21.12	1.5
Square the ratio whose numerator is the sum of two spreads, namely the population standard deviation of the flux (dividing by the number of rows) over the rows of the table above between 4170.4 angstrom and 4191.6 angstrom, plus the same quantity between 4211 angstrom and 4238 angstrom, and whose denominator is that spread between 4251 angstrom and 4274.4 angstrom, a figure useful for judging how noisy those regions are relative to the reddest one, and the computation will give 2.4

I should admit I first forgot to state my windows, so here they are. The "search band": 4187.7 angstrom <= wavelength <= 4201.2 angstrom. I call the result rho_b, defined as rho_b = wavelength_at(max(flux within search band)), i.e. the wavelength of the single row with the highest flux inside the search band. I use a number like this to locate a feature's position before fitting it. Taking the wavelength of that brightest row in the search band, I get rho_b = 4190.11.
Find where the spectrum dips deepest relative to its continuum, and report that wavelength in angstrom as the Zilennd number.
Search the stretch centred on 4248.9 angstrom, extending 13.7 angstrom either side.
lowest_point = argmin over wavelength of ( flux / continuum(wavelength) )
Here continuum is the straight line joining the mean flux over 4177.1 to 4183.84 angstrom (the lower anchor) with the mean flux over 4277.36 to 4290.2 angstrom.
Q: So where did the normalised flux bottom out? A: 4235.70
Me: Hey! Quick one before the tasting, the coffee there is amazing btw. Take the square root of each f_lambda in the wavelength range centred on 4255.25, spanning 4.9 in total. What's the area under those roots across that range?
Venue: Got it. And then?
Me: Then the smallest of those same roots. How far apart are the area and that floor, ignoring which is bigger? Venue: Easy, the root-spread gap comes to 17.8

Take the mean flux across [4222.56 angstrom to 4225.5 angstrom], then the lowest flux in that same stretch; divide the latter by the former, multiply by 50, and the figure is 45.3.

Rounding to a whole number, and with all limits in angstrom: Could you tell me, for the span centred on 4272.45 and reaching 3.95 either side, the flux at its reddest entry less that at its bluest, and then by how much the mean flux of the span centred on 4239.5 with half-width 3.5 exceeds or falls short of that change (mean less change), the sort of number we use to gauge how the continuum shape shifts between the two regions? 18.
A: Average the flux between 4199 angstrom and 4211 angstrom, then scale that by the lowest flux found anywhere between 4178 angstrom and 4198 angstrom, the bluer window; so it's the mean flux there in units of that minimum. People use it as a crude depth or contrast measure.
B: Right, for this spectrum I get 1.14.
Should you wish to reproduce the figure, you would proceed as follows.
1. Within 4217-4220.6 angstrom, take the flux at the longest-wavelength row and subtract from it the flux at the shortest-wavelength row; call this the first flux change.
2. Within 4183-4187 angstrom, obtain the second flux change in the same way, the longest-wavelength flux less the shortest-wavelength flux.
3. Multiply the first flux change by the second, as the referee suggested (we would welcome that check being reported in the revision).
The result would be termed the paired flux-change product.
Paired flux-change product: 0.3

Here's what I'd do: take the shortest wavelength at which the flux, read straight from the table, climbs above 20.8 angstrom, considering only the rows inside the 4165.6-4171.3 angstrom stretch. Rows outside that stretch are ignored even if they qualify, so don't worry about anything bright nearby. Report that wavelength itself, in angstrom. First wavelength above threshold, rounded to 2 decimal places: 4167.98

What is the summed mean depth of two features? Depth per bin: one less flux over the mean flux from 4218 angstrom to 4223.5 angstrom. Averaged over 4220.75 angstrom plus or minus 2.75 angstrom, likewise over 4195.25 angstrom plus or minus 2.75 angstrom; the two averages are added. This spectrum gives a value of 0.169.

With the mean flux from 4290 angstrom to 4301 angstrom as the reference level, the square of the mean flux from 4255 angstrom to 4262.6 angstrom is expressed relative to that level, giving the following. 22.7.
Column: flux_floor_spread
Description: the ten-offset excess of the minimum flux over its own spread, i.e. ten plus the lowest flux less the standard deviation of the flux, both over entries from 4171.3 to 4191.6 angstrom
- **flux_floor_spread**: 25.1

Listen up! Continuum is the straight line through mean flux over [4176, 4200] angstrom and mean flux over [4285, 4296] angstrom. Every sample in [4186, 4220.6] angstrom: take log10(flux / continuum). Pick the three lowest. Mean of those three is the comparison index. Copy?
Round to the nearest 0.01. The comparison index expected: -0.05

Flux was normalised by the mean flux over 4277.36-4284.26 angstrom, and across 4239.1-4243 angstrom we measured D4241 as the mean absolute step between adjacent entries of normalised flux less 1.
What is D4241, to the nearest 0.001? 0.041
